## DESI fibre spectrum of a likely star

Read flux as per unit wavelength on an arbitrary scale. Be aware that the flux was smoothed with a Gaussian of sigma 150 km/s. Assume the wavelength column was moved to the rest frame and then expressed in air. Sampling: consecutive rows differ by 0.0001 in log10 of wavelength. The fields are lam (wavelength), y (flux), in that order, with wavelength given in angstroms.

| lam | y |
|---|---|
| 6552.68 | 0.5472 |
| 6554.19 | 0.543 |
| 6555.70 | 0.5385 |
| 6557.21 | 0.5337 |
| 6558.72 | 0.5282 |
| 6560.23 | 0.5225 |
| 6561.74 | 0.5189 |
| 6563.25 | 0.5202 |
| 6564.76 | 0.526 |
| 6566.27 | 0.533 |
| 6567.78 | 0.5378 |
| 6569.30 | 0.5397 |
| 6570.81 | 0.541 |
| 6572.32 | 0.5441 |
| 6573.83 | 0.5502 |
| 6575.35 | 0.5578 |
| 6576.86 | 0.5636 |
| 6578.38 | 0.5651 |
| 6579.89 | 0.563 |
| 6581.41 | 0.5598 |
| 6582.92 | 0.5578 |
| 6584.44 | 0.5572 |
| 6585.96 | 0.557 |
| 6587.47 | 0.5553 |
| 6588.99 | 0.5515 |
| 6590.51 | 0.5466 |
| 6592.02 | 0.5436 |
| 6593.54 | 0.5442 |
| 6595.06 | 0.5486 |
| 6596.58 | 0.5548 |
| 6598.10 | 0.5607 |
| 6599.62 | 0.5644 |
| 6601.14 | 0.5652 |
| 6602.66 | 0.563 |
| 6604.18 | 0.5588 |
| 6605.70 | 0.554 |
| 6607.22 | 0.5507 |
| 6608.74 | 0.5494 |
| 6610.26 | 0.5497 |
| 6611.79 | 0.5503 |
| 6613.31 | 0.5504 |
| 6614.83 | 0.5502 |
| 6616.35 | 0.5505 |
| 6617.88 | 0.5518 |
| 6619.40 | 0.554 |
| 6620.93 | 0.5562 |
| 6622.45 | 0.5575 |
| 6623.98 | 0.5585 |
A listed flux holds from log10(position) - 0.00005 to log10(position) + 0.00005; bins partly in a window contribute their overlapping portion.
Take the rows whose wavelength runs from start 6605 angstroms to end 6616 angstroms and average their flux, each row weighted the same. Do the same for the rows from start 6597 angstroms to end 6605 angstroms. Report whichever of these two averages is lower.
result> 0.551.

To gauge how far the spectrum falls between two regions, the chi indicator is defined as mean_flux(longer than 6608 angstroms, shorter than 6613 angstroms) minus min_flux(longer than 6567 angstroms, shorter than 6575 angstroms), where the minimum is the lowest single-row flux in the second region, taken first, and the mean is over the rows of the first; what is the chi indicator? 0.012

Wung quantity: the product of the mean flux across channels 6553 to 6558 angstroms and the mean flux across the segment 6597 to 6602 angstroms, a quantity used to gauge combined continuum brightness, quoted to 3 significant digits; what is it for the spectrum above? 0.303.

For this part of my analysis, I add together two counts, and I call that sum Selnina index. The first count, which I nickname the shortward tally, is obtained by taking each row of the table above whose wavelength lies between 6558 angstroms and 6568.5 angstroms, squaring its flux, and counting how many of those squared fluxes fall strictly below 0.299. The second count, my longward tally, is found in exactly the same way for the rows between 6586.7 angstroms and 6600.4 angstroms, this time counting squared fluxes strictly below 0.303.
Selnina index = 11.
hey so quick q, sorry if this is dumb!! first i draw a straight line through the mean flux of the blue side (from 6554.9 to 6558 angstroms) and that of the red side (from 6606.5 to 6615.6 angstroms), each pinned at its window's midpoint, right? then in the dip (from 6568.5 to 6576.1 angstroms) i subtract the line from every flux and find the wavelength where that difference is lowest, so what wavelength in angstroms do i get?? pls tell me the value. 6569.30 angstroms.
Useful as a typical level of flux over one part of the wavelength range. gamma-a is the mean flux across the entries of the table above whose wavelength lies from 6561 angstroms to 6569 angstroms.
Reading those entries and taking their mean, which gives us 0.53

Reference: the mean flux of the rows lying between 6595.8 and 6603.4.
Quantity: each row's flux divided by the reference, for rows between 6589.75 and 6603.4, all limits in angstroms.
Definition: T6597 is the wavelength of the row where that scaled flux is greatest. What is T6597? 6601.14 angstroms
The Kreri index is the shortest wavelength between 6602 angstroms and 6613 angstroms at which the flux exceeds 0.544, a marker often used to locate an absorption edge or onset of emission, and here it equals 6602.66 angstroms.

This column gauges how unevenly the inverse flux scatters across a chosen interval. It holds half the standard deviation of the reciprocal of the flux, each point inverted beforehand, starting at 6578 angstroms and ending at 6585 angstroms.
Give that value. 0.005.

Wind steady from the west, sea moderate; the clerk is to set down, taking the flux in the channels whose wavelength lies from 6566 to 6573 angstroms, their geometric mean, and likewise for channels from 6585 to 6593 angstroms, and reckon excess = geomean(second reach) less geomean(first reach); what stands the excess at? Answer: 0.012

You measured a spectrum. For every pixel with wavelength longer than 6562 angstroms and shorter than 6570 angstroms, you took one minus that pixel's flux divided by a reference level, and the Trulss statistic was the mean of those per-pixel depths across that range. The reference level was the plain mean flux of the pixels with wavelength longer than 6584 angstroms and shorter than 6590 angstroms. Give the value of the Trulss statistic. 0.043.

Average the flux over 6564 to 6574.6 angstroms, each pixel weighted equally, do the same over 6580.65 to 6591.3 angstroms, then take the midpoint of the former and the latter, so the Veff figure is 0.547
